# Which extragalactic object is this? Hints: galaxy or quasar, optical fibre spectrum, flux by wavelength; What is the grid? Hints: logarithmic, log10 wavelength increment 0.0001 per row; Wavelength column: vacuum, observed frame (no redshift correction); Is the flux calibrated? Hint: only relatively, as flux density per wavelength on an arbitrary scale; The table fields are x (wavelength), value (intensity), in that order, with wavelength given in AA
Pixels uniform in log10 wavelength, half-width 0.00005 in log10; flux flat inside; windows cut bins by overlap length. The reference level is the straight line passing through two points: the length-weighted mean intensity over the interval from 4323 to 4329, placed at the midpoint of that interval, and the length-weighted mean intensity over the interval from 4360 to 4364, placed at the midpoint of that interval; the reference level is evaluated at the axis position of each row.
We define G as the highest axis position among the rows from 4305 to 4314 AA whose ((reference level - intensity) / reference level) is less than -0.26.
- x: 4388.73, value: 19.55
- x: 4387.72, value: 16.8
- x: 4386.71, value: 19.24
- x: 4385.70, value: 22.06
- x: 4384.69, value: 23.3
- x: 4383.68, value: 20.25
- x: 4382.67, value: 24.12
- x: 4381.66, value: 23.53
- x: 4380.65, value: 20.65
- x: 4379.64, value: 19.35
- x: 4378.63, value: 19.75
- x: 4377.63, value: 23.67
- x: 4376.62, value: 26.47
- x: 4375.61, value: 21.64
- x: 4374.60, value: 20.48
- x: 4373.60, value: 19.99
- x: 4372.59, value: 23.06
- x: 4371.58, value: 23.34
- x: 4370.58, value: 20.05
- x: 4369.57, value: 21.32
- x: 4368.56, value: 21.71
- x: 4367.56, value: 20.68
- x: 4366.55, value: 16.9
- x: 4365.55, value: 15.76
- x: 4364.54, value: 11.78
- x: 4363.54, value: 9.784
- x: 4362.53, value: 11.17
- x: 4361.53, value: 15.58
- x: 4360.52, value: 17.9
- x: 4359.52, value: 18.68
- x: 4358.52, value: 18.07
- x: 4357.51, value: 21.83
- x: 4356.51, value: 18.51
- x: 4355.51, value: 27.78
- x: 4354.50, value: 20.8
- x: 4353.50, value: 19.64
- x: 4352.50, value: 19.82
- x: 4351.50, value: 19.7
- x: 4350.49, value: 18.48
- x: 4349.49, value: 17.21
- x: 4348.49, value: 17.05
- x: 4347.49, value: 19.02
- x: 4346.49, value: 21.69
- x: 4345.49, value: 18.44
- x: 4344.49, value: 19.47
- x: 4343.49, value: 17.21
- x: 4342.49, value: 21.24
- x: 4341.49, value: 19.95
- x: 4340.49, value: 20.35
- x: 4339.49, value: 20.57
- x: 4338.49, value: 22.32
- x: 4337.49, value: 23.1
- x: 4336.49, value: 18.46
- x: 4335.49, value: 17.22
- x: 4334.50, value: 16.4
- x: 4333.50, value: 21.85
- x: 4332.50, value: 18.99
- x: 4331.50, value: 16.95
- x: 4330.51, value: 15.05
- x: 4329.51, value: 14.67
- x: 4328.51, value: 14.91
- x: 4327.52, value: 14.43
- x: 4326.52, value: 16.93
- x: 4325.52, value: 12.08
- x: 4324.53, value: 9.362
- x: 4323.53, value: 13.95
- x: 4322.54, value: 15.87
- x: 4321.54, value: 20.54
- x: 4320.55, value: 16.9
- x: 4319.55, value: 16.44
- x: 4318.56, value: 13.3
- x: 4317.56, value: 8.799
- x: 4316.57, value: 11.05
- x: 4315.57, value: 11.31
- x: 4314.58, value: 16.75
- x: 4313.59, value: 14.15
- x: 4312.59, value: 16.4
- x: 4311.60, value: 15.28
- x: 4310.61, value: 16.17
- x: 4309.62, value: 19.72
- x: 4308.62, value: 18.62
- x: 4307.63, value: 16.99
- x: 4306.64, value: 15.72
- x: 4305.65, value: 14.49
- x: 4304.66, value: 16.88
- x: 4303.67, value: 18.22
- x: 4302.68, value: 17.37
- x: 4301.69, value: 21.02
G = 4309.62 AA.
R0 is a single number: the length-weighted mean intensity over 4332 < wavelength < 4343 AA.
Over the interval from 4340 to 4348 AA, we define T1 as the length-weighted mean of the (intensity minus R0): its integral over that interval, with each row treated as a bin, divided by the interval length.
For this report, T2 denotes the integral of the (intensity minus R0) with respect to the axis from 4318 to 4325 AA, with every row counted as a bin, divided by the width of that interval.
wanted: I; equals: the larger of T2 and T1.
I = -0.4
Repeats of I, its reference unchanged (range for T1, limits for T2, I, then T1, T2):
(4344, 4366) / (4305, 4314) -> -1.9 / -1.9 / -3.6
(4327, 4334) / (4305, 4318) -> -3.3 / -3.3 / -5.0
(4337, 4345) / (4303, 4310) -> 0.5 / 0.5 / -2.8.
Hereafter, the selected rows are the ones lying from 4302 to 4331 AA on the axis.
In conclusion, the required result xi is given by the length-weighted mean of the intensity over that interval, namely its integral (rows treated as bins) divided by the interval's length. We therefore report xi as 15.3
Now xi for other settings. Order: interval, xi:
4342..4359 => 19.8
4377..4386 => 21.9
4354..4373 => 18.6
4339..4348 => 19.8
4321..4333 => 15.3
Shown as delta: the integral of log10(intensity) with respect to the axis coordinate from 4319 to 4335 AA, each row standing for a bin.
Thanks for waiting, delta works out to 19.1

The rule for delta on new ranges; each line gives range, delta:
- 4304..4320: 18.8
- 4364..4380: 20.8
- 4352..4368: 19.8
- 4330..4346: 20.5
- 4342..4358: 20.7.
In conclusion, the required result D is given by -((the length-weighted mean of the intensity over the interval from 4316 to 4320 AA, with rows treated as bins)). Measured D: -12.3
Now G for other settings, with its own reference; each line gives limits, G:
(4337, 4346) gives 4345.49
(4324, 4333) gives 4332.50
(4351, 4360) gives 4359.52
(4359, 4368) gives 4367.56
